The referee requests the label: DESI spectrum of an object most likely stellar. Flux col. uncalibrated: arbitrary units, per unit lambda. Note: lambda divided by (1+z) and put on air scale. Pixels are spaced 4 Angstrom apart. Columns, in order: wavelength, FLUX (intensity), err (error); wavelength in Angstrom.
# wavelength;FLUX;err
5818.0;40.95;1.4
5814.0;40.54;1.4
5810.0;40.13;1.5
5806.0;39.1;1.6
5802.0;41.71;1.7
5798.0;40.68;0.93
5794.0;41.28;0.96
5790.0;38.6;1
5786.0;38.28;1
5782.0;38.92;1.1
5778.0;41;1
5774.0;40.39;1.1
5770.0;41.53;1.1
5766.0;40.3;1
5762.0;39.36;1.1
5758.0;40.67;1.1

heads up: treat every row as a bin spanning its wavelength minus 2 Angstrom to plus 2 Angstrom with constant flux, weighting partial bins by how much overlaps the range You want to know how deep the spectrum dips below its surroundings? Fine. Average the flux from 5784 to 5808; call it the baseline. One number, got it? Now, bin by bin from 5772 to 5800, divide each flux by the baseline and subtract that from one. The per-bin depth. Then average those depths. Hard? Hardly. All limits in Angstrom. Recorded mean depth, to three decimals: 0.002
